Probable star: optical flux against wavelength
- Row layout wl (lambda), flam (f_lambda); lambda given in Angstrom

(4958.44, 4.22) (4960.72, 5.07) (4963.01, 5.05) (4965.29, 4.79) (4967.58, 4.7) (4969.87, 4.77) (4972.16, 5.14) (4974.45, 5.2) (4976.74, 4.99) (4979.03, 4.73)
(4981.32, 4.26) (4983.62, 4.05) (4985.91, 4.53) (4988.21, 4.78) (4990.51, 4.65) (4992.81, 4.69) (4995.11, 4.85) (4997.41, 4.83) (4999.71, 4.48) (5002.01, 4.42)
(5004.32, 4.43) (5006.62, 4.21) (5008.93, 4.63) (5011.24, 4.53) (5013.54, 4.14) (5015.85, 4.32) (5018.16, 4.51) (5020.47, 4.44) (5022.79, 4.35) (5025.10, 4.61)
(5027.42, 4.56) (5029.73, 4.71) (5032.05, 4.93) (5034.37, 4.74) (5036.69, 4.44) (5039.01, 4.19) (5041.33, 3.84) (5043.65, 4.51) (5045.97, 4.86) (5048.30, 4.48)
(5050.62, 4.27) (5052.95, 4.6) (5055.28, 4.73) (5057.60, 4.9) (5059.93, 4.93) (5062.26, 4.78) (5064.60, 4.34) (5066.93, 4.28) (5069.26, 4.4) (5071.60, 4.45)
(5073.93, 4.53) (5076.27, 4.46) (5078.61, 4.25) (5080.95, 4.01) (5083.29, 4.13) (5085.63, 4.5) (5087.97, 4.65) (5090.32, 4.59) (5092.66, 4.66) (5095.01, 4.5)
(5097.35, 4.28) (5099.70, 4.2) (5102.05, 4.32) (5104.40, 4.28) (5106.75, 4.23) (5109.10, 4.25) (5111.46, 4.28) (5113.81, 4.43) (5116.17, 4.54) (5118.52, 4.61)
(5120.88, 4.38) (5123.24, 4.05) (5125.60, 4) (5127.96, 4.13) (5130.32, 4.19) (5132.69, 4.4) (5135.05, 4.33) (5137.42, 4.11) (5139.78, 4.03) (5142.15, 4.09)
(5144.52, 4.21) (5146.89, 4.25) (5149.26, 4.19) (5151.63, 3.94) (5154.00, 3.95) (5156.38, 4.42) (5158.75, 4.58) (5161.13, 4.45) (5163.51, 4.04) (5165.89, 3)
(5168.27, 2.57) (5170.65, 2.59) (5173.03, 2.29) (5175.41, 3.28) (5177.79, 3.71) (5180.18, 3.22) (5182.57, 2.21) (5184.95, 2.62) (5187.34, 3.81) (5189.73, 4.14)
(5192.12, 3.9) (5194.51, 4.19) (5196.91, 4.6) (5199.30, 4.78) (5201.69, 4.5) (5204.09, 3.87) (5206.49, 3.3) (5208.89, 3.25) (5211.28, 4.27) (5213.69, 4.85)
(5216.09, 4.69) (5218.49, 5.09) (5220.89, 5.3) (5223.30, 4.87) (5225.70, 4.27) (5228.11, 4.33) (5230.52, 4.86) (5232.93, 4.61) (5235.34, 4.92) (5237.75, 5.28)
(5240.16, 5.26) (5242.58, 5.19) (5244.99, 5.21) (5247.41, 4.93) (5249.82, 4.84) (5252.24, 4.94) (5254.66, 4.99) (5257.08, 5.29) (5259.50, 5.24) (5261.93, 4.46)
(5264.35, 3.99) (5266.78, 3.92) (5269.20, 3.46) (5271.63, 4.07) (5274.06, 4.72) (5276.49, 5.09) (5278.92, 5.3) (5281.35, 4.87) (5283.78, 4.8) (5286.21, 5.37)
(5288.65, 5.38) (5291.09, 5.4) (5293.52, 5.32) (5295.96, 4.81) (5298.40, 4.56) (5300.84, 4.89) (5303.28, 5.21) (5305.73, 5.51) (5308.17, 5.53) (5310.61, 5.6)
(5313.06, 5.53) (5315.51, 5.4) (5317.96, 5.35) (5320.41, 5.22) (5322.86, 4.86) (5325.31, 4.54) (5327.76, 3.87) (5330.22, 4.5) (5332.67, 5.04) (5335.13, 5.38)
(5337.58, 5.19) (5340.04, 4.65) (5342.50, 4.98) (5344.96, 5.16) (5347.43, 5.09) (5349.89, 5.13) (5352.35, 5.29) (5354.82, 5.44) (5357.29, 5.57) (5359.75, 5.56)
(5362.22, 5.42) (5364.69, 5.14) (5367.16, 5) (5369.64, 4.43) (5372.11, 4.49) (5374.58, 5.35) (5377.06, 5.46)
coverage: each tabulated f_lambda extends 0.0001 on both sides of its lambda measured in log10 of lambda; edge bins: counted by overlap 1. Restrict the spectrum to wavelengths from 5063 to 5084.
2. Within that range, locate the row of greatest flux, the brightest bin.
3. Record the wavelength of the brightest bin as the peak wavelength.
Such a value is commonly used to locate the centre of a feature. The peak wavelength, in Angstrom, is 5073.93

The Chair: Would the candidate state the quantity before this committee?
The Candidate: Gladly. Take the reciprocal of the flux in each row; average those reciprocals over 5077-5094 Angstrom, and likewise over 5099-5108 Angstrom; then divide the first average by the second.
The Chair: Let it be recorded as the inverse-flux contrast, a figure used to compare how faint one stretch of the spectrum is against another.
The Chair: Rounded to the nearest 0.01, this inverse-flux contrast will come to 0.97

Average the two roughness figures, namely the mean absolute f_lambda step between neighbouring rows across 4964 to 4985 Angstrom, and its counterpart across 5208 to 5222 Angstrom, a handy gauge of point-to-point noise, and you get 0.35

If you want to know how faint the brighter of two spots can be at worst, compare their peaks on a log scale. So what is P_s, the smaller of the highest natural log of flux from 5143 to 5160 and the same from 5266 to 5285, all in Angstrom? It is 1.52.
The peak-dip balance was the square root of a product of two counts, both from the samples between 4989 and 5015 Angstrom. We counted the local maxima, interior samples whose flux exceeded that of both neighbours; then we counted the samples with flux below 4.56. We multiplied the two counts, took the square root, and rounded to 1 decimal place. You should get 4.2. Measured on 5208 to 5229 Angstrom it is 2.8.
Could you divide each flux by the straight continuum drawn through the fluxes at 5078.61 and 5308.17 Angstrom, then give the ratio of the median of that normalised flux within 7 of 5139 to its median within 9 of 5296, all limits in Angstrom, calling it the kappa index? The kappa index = 0.96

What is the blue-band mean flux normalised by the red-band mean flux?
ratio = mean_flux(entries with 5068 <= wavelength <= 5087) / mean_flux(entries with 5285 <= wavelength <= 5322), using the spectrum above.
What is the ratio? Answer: 0.82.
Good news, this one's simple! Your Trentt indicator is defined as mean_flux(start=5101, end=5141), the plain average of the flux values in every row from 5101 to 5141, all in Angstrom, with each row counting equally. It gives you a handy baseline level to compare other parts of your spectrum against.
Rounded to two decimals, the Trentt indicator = 4.27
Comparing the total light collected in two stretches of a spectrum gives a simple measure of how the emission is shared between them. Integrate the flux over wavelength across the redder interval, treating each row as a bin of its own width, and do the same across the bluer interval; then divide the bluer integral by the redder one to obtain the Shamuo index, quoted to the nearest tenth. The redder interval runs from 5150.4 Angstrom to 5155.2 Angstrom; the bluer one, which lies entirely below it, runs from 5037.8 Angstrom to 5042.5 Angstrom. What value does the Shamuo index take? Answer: 1.0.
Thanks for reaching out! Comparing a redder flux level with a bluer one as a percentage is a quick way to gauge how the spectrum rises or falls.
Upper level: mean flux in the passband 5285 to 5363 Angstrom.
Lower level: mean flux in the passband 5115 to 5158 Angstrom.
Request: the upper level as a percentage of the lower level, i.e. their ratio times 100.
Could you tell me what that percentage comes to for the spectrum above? 122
